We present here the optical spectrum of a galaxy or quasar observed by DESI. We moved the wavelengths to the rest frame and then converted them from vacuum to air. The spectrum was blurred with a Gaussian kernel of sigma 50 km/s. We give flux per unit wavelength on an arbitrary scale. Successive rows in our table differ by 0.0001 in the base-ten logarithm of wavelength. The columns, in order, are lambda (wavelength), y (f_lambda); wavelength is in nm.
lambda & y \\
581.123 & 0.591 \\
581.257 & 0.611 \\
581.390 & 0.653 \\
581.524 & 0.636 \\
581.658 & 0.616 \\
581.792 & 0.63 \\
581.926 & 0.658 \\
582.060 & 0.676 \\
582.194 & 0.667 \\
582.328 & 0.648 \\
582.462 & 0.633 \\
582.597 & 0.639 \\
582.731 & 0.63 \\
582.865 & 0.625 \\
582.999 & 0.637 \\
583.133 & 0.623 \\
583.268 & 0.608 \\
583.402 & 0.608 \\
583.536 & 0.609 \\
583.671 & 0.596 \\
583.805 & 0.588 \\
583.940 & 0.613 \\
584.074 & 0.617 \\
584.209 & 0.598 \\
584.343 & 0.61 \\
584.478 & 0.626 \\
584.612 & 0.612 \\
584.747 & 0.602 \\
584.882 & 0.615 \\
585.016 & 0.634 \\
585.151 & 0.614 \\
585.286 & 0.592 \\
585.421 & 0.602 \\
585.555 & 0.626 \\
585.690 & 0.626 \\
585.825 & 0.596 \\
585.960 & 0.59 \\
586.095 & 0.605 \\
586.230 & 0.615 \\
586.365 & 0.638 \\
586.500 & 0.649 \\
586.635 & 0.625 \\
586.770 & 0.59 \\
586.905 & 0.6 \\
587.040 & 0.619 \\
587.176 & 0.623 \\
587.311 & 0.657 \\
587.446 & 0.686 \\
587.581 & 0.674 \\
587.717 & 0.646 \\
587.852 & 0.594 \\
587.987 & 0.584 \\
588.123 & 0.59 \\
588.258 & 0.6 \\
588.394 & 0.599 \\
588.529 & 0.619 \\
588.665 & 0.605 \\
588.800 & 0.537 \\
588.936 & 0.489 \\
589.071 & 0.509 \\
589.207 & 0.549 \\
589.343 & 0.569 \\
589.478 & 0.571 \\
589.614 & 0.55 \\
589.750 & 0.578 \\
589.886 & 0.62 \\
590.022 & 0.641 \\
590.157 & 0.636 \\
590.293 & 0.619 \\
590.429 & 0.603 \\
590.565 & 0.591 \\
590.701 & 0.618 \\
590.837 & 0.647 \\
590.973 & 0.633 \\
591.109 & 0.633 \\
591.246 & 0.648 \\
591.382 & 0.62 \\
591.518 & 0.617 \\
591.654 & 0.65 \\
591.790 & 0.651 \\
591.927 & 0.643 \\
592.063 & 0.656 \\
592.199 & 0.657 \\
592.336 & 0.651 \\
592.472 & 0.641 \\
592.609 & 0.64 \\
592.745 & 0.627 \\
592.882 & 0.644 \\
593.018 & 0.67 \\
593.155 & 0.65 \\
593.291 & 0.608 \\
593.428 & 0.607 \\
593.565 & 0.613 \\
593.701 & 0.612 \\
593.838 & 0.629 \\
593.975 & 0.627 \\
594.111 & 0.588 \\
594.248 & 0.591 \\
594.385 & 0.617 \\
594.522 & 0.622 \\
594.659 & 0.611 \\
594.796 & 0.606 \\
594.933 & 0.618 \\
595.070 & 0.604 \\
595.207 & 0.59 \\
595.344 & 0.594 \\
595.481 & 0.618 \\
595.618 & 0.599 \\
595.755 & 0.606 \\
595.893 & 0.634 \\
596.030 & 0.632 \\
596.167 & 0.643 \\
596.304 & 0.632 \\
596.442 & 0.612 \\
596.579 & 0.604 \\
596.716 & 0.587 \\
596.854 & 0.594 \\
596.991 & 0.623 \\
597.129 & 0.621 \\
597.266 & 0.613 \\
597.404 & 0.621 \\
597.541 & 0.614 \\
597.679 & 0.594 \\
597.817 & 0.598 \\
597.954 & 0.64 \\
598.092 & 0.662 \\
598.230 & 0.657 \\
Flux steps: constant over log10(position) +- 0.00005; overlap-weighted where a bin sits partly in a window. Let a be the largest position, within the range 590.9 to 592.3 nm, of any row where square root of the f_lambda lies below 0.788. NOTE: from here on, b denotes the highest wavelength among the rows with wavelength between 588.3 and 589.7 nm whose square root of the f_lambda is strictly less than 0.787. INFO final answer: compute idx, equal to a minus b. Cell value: 1.90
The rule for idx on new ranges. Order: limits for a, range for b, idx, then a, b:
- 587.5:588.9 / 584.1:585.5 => 3.38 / 588.800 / 585.421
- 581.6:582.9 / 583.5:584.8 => -3.09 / 581.658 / 584.747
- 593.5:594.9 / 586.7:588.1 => 6.81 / 594.796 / 587.987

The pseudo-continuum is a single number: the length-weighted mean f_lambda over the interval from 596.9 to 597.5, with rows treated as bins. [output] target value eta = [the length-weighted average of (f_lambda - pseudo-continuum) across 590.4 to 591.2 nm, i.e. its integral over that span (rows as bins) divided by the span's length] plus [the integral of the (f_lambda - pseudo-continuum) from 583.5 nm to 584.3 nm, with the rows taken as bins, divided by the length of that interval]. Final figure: -0.01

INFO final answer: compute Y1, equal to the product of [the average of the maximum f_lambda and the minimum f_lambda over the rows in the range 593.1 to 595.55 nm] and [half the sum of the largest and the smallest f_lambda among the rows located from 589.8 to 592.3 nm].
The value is 0.386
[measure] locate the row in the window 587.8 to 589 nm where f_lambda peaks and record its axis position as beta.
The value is 588.529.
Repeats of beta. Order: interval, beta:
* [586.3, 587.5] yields 587.446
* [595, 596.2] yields 596.167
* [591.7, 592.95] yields 592.199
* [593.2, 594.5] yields 593.838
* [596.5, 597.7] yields 596.991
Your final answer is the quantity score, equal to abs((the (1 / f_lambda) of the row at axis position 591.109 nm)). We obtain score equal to 1.58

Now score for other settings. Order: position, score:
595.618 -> 1.67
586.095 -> 1.65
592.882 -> 1.55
